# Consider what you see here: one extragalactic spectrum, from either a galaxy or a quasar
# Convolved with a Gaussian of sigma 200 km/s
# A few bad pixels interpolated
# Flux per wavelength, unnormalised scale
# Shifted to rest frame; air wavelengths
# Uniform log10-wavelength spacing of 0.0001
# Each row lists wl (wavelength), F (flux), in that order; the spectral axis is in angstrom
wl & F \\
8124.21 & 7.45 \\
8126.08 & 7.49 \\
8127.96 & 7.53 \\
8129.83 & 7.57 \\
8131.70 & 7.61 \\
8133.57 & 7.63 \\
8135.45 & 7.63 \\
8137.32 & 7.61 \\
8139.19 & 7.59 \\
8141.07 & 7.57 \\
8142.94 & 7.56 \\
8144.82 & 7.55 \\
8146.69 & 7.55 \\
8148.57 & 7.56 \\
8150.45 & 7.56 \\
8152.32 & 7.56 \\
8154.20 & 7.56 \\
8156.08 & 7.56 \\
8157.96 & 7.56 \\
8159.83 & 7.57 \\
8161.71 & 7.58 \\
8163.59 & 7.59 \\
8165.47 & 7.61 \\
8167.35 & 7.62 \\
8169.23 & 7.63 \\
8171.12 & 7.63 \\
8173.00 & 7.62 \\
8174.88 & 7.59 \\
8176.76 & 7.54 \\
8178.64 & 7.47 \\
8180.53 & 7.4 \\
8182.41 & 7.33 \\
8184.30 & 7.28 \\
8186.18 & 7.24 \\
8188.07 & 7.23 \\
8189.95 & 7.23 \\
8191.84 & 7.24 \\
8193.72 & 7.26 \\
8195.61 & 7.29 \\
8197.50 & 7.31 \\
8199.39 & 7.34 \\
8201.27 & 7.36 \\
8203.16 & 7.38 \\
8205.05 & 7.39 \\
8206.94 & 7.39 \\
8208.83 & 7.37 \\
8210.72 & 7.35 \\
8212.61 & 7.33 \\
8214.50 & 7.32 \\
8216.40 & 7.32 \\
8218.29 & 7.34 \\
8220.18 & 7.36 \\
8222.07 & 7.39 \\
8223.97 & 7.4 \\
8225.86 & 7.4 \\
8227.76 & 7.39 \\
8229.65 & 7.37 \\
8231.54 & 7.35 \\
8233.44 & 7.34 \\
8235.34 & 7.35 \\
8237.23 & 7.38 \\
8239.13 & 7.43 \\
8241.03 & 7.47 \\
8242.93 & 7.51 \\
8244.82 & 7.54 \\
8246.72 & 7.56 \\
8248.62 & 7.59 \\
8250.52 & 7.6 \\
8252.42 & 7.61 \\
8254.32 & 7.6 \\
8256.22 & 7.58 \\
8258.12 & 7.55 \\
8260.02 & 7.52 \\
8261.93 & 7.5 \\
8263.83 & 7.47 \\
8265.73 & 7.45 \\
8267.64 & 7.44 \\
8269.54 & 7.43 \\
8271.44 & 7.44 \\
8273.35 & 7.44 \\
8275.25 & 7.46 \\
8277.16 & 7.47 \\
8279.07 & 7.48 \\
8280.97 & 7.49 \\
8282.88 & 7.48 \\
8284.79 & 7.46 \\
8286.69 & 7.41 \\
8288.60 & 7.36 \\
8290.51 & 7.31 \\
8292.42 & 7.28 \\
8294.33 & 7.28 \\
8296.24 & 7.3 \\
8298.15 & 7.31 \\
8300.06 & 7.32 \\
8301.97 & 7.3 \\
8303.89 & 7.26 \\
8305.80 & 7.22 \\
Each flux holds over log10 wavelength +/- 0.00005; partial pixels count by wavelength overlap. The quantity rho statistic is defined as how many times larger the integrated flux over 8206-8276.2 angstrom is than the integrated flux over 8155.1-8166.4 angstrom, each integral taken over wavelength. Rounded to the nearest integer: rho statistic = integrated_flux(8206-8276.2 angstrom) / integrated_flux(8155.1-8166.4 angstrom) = 6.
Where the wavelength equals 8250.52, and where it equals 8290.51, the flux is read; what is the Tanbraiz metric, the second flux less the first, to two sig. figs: -0.29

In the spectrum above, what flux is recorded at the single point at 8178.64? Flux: 7.47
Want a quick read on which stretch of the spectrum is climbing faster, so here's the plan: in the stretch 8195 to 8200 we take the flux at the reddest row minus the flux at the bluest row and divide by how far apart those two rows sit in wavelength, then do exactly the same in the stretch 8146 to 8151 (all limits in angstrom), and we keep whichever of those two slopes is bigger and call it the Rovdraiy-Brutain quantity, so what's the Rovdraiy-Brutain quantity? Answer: 0.013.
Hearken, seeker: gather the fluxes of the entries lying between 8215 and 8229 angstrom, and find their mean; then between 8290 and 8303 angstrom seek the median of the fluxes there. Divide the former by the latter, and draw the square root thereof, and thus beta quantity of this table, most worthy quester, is 1.00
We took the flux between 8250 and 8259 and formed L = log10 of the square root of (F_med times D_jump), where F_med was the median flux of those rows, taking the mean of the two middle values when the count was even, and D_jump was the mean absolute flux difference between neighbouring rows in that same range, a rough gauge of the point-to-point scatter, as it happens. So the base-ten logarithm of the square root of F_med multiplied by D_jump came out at -0.44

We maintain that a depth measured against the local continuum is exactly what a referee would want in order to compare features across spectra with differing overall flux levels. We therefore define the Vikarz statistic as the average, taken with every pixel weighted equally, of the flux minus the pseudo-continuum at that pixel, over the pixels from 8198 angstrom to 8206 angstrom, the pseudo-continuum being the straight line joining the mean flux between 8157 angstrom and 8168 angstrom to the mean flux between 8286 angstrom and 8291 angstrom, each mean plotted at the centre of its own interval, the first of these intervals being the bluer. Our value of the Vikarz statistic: -0.15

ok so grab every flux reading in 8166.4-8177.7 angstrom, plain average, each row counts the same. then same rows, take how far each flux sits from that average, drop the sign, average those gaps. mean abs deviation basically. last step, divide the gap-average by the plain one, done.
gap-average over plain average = 0.0035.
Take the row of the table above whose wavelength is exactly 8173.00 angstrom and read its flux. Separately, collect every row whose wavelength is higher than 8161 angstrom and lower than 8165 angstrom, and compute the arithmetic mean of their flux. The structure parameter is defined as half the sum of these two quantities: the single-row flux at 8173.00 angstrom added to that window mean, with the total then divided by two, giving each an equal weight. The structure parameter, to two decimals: 7.60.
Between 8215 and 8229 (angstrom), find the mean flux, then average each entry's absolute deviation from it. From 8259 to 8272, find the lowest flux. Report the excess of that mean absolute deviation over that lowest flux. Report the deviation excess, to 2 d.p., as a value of -7.40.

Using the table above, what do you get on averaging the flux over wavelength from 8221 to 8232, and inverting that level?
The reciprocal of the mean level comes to 0.1354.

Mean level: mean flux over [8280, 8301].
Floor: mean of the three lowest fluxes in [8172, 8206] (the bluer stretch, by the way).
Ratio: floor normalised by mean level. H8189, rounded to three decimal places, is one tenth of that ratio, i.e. 0.098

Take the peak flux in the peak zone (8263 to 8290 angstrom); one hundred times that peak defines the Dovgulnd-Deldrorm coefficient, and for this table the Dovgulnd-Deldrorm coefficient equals 749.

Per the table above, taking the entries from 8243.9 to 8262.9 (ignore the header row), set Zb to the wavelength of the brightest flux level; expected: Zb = 8252.42 angstrom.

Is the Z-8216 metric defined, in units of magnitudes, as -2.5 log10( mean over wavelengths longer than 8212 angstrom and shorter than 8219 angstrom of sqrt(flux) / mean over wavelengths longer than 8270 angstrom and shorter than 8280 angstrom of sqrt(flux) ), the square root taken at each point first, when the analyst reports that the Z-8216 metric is 0.010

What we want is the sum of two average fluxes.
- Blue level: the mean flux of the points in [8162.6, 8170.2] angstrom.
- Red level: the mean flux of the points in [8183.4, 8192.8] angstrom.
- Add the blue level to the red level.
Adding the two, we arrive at 14.9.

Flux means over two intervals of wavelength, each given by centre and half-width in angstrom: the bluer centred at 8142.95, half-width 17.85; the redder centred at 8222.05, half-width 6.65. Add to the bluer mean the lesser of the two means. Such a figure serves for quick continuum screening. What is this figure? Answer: 14.9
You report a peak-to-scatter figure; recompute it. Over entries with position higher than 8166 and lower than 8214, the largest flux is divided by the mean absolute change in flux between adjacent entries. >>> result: 291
